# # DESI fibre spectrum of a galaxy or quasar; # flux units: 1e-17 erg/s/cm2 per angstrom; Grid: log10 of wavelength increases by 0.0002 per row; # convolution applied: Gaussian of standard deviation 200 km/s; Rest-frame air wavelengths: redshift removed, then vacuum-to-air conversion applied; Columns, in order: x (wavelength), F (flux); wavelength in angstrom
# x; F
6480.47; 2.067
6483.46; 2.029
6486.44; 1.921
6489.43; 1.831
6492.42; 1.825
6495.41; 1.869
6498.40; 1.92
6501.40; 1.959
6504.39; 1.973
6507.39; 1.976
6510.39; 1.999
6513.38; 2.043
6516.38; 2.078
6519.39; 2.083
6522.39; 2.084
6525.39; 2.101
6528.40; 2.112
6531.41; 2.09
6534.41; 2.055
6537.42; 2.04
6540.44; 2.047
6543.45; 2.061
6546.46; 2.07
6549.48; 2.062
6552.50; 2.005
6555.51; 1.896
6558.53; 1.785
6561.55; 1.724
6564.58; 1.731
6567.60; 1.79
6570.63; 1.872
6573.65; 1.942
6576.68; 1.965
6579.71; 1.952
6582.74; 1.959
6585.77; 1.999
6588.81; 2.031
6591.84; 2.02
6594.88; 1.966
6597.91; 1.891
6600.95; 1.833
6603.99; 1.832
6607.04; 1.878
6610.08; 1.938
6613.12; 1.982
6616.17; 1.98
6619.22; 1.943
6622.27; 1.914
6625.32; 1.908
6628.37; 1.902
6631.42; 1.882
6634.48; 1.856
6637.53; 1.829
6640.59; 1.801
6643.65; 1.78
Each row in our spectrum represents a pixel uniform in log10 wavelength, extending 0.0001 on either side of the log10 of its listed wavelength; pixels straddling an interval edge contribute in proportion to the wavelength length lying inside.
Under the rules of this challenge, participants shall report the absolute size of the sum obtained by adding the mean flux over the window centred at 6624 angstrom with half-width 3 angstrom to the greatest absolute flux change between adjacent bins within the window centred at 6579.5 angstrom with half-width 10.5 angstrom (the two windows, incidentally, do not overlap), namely 1.98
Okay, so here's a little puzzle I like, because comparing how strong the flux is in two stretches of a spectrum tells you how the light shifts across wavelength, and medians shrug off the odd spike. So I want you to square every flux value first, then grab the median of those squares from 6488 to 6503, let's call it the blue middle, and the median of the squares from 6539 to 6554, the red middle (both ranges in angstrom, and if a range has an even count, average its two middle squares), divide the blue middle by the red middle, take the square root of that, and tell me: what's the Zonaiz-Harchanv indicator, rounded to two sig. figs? 0.91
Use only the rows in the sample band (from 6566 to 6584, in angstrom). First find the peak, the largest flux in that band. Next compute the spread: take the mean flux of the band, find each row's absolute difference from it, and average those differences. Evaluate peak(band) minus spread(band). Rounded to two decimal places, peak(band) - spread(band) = 1.91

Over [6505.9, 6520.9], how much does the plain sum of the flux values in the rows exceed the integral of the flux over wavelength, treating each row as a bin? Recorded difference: -20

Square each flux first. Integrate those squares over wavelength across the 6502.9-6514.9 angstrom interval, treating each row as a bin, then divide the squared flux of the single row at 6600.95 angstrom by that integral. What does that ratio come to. 0.070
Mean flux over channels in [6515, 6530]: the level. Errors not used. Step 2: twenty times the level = 42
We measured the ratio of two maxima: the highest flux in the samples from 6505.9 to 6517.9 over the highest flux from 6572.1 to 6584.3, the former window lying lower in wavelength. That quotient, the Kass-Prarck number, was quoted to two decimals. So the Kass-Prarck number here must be 1.06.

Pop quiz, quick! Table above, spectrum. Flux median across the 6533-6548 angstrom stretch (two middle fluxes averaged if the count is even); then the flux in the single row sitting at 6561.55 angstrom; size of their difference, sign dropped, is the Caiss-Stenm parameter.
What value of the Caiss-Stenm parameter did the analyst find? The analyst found 0.33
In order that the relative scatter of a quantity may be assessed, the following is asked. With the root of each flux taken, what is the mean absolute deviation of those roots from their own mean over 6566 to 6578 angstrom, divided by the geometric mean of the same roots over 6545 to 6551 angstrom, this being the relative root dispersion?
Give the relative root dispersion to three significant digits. 0.0155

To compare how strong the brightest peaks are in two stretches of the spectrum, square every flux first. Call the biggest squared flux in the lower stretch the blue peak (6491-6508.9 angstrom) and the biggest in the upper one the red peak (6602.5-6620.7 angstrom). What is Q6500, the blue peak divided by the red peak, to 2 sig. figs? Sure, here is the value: 0.99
